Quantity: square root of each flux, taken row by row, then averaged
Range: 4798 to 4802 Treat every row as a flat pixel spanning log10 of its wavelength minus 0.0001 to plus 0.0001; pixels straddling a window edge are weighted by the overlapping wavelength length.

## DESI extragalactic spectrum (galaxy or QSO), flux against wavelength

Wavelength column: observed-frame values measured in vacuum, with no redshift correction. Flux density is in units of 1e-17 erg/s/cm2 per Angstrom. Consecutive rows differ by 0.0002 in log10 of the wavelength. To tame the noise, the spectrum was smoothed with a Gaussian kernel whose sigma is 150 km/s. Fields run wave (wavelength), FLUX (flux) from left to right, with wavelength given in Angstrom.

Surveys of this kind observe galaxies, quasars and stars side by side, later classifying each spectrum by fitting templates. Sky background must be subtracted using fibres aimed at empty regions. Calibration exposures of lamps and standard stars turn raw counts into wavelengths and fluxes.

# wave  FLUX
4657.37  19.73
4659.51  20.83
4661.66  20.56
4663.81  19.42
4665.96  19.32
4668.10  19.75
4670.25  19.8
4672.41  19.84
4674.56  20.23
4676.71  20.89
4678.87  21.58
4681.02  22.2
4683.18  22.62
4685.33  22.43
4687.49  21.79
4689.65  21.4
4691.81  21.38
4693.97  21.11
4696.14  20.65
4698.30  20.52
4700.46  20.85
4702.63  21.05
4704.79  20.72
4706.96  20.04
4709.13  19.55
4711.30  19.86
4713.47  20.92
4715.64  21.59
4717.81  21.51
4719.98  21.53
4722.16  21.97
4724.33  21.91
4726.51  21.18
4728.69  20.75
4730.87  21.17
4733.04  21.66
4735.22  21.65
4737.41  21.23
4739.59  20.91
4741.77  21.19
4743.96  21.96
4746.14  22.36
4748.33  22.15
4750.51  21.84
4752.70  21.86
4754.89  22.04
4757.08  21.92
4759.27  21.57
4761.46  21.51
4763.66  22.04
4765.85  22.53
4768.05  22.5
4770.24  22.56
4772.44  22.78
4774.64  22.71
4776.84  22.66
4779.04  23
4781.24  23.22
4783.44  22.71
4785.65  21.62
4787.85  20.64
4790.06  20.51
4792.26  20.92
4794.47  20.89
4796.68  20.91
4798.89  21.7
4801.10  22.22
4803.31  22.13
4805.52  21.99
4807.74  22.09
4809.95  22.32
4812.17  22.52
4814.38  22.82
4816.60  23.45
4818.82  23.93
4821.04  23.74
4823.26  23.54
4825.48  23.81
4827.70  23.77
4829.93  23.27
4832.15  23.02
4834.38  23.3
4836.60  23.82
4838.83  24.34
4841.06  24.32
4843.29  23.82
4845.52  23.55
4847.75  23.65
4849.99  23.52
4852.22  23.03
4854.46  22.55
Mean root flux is 4.69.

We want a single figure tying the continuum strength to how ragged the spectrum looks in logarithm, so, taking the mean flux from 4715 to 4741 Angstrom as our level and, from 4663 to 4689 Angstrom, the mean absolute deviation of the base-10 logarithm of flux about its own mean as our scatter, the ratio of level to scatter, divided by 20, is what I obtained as 47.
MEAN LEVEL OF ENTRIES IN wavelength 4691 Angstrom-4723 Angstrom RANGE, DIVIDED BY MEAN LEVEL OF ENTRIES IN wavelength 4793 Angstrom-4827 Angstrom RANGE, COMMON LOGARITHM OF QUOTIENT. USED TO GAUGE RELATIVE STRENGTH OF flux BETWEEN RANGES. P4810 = -0.033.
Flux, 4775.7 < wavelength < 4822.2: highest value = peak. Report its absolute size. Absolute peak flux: 23.9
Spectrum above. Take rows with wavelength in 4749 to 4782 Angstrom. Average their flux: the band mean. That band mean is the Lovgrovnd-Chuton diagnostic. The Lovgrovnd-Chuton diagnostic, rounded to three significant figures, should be 22.3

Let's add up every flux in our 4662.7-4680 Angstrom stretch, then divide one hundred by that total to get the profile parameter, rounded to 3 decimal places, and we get 0.622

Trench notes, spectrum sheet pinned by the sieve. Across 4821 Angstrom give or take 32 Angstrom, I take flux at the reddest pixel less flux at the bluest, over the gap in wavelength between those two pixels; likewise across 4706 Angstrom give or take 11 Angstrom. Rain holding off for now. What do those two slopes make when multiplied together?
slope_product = 0.0020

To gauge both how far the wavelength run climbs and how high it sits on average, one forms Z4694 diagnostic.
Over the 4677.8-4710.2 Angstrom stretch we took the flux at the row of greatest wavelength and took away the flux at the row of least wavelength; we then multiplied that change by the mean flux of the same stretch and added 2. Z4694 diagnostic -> -41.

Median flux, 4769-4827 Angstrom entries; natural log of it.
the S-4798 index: 3.12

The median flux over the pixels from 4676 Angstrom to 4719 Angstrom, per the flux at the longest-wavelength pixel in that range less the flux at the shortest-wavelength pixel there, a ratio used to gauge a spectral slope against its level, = 34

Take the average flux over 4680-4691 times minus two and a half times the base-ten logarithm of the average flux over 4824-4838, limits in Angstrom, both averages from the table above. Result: -75.7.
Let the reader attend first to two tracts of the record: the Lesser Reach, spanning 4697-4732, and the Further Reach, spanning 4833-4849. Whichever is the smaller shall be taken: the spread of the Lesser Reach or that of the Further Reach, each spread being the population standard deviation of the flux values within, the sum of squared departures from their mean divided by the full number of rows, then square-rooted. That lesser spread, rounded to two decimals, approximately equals 0.36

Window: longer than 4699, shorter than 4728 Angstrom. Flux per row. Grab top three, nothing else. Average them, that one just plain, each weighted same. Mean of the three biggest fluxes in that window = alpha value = 21.8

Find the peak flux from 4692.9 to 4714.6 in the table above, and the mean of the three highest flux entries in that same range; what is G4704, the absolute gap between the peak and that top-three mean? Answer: 0.08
